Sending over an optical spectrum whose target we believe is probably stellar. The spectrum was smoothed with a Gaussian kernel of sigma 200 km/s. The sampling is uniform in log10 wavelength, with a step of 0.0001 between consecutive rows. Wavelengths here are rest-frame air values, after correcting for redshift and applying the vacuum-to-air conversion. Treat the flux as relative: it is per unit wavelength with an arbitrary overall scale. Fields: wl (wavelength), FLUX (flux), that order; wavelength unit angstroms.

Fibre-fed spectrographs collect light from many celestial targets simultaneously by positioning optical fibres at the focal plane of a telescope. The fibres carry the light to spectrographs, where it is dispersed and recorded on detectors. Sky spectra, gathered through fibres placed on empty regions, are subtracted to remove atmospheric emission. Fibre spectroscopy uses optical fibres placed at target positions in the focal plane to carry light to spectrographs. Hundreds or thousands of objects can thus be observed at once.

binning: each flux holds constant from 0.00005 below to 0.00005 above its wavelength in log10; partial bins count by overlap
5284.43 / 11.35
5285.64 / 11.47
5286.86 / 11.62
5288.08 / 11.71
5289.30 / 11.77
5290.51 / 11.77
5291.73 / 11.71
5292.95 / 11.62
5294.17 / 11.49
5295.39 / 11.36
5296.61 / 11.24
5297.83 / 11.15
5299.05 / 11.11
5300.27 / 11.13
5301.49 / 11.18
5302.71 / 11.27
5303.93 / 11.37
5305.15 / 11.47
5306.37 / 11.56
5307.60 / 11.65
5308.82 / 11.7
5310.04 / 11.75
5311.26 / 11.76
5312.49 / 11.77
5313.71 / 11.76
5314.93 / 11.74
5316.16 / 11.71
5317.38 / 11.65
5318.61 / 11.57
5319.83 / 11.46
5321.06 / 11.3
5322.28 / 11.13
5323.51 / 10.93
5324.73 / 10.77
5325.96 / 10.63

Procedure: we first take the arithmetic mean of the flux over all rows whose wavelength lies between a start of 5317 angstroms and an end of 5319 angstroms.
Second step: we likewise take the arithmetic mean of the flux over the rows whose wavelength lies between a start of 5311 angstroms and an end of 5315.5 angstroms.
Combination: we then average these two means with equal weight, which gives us 11.7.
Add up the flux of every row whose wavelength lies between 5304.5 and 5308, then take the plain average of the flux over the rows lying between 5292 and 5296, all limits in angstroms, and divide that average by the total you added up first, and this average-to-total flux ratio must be 0.33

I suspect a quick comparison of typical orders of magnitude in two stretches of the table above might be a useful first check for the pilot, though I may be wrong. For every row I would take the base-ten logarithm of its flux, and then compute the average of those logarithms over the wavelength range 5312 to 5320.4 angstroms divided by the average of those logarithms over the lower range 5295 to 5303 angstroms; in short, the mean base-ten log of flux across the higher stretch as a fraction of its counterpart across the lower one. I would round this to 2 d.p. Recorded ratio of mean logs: 1.02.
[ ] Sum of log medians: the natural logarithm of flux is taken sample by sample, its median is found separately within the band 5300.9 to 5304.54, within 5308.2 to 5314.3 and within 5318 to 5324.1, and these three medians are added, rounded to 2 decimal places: 7.31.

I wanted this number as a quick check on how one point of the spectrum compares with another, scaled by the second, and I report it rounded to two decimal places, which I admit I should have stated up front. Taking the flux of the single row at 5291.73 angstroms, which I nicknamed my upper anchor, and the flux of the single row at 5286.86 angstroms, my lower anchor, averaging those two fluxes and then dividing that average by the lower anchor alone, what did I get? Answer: 1.00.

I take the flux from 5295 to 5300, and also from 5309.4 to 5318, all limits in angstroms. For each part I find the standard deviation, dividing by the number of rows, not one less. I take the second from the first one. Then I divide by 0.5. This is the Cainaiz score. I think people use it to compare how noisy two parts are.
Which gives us 0.11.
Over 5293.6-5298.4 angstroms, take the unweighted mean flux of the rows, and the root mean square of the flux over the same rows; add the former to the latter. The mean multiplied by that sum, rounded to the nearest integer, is 256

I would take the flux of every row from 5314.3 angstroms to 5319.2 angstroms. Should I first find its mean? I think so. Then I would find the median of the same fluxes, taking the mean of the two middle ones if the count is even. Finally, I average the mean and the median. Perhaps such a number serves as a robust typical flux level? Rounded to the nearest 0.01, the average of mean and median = 11.67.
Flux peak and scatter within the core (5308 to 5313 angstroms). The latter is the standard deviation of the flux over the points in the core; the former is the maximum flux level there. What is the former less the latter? 11.74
